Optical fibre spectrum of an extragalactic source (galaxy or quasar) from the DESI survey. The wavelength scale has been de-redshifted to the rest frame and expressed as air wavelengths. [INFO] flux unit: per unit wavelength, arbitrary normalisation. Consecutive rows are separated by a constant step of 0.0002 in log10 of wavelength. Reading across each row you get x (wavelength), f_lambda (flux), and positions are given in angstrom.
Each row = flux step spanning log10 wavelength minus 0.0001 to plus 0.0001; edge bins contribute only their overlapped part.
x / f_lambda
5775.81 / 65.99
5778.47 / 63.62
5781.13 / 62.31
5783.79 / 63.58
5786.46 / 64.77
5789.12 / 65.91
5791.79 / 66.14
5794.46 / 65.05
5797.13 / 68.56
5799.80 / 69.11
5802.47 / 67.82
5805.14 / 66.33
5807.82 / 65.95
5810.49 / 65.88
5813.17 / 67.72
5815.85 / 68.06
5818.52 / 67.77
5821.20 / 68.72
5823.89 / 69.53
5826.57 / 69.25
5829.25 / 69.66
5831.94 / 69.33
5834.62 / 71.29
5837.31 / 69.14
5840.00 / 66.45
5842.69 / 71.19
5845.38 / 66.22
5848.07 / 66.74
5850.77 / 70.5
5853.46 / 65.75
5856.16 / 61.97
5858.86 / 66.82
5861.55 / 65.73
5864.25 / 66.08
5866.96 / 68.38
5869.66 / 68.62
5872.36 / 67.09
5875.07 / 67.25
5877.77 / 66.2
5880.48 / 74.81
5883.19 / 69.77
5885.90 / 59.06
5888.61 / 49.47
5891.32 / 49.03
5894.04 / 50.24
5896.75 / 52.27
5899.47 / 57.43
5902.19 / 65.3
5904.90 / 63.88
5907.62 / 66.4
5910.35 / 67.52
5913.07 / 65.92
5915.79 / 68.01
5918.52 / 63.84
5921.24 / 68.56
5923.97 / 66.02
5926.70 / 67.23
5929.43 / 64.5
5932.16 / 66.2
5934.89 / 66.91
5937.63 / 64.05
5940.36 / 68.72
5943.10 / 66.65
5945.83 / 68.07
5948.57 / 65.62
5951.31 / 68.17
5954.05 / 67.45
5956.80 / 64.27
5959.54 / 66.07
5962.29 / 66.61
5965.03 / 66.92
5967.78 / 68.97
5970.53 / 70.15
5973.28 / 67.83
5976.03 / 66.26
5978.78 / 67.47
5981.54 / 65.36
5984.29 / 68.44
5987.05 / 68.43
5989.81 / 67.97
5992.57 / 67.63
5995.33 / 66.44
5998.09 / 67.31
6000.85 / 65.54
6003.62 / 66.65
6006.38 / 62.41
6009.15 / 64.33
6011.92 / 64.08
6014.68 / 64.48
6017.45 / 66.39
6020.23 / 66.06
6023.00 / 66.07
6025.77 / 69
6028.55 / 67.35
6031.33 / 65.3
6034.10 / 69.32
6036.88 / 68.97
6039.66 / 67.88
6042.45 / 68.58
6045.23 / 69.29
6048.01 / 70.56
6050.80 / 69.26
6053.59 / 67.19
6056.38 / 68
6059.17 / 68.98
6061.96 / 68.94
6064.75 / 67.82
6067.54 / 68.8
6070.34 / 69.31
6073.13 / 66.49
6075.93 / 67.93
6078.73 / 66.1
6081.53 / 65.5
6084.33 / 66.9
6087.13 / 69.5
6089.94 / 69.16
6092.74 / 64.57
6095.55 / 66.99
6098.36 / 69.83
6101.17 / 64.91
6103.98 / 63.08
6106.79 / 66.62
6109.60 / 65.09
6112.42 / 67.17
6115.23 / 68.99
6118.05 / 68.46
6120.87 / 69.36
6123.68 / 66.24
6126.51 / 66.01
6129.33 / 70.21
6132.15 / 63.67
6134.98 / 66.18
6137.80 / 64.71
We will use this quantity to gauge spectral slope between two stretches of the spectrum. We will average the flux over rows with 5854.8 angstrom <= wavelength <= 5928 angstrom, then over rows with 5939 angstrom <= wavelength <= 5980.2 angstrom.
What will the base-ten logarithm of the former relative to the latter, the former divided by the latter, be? -0.023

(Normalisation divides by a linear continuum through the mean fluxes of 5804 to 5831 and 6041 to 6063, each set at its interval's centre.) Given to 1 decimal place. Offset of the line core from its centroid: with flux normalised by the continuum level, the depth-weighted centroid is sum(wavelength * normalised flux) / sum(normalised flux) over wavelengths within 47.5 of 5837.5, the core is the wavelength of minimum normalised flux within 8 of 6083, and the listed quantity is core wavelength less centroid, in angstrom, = 244.1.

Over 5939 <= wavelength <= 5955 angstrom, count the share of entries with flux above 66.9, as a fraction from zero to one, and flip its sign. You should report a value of -0.7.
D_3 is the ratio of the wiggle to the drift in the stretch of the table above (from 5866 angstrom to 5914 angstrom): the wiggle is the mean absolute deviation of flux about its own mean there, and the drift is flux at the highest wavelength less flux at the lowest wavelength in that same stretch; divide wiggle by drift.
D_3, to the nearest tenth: -2.7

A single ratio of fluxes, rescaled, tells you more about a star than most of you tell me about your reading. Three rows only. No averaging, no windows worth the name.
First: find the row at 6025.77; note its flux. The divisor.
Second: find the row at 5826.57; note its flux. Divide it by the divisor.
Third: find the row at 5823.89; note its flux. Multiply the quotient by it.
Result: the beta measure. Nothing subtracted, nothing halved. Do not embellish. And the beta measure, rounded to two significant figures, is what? 70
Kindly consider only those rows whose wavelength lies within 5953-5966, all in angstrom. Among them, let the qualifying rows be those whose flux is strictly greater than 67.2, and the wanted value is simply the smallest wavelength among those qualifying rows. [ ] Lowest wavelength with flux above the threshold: 5954.05 angstrom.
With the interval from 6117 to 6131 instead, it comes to 6118.05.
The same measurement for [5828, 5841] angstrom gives 5829.25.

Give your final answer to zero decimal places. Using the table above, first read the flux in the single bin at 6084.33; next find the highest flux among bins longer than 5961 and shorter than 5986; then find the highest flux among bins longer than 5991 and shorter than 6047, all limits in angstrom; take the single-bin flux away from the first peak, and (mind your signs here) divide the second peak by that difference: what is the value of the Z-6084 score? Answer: 21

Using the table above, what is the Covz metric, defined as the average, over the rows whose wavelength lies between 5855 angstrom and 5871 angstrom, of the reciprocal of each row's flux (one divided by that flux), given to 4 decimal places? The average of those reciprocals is 0.0151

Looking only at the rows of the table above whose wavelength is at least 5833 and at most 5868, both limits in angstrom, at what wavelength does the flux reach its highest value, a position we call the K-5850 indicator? 5834.62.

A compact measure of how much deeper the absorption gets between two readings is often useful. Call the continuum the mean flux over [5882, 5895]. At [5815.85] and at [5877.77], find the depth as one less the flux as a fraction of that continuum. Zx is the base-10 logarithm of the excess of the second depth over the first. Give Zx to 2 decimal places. -1.47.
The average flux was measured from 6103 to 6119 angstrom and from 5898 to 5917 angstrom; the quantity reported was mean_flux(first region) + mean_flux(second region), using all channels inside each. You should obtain 131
